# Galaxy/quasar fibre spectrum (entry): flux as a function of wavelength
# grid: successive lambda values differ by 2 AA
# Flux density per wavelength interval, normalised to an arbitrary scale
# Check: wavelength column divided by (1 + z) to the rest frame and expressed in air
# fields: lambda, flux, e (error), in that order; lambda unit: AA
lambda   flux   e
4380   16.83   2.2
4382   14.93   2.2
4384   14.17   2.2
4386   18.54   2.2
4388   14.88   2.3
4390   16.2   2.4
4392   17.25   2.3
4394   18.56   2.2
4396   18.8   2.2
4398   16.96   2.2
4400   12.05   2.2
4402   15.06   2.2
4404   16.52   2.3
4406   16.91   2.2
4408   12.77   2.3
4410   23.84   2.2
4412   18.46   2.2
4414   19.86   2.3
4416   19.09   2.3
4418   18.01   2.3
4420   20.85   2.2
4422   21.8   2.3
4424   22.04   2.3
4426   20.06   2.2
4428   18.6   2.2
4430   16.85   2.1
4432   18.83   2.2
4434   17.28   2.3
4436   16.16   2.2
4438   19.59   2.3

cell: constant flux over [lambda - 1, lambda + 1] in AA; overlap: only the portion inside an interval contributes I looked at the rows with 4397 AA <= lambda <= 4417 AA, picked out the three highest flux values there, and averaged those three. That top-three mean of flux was 20.9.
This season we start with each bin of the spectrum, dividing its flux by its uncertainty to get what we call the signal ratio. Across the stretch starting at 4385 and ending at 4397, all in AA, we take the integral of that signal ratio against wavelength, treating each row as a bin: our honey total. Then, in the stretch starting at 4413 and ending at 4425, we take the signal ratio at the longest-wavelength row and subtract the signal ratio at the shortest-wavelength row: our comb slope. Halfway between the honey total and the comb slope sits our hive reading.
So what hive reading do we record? 46.6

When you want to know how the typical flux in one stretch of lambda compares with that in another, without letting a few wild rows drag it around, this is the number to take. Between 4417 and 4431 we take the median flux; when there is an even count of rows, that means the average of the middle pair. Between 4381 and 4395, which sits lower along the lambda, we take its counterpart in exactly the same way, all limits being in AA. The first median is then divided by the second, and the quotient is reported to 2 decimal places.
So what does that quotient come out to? 1.24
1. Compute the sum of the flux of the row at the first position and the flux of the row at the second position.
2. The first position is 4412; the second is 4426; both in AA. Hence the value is 39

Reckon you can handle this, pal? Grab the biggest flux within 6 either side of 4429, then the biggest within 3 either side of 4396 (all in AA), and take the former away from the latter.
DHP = -3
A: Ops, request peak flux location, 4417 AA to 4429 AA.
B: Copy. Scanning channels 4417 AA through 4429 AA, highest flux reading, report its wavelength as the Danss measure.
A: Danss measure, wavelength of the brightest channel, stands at 4424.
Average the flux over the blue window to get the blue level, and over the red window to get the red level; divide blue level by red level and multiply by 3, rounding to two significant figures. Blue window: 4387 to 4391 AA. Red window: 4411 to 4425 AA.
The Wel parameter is 2.3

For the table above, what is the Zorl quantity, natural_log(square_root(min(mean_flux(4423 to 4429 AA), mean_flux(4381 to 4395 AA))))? 1.40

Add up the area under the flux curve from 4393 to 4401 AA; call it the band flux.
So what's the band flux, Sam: 133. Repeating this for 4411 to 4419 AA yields 151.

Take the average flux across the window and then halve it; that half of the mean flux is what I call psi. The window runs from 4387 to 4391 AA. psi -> 7.8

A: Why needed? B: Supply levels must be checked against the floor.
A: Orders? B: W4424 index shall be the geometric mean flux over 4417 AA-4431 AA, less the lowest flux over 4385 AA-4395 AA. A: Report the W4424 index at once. 5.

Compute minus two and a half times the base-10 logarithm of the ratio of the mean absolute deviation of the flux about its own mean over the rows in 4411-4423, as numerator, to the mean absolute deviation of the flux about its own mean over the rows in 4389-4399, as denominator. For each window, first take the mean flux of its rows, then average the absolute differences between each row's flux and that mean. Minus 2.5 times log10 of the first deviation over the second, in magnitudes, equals -0.3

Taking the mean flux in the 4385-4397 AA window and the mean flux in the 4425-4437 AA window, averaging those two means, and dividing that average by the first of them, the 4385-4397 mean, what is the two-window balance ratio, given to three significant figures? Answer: 1.02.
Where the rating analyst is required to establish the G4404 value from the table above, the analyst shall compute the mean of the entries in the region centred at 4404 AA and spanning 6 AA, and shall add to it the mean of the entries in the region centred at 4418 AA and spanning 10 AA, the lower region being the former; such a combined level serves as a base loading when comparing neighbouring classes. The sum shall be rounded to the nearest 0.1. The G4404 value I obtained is 36.1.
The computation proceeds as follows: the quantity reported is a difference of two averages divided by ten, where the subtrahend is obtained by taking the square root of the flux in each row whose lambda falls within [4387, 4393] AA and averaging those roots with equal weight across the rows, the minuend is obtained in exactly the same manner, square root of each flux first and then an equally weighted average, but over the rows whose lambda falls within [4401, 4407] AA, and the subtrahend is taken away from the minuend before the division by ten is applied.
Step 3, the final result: 0.00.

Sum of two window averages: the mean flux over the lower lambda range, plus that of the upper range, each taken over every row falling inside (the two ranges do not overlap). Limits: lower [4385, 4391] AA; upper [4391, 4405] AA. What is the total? 33.0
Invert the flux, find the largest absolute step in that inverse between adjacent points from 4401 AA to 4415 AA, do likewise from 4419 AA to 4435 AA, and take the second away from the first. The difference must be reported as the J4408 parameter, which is 0.03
